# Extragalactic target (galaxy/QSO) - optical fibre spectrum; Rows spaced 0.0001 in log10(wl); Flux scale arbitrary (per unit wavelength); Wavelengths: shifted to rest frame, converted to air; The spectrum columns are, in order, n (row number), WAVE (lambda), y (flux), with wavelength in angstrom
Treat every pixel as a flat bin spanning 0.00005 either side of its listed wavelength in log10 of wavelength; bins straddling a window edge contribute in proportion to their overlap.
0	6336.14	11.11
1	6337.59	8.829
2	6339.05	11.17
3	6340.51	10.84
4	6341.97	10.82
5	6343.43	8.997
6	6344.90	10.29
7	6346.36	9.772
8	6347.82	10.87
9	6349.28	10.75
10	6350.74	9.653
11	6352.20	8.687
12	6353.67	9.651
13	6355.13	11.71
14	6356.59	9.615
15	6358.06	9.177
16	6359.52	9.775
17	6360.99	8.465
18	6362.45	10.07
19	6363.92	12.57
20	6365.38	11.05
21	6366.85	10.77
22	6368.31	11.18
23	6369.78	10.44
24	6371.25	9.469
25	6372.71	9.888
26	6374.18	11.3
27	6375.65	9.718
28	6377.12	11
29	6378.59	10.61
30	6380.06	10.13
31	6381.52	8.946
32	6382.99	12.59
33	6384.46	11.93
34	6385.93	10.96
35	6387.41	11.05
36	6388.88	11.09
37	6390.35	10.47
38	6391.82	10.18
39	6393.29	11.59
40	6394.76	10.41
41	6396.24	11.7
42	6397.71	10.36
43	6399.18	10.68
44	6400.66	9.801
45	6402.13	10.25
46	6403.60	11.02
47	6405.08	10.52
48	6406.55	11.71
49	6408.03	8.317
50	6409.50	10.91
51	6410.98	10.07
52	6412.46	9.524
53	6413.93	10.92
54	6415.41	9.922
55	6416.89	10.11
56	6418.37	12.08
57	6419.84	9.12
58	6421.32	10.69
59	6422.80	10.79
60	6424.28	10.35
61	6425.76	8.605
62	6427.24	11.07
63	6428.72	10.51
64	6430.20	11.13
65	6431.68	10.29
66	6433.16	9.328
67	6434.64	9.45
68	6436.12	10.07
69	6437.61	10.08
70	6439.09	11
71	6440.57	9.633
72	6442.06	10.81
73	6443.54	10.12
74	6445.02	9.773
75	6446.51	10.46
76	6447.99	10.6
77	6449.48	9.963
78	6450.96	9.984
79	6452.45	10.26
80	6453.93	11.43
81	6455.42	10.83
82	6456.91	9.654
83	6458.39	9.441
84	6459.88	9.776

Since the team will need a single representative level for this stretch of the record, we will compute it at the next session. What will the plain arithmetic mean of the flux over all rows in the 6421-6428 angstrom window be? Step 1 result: 10.3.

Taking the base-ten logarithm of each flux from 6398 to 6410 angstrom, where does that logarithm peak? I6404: 6406.55 angstrom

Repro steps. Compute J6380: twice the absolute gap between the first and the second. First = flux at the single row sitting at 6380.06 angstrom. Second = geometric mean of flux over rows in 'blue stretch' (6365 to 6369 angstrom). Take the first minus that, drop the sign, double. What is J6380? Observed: 1.7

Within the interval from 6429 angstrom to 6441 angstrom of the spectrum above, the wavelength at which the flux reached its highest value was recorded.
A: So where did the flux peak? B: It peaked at 6430.20 angstrom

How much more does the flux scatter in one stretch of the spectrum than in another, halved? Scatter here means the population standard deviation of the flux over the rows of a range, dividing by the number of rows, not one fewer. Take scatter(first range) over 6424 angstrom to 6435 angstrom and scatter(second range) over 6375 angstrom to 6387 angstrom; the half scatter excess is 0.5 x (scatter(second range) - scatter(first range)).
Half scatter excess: 0.13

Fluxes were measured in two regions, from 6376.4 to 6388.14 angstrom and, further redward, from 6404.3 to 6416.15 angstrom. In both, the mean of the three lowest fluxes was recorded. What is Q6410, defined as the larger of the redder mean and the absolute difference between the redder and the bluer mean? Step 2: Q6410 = 9.3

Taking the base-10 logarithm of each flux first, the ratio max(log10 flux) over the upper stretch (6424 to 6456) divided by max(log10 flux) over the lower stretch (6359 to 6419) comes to 0.96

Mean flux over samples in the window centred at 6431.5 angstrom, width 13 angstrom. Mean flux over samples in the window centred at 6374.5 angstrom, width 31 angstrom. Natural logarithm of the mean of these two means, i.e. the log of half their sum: 2.336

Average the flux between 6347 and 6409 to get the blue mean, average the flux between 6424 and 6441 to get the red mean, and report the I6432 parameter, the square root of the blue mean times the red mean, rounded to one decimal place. 10.3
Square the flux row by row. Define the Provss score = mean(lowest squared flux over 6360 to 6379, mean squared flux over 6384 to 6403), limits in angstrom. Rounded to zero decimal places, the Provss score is 94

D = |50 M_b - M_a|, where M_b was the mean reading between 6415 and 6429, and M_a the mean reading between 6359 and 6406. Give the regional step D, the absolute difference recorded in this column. 506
